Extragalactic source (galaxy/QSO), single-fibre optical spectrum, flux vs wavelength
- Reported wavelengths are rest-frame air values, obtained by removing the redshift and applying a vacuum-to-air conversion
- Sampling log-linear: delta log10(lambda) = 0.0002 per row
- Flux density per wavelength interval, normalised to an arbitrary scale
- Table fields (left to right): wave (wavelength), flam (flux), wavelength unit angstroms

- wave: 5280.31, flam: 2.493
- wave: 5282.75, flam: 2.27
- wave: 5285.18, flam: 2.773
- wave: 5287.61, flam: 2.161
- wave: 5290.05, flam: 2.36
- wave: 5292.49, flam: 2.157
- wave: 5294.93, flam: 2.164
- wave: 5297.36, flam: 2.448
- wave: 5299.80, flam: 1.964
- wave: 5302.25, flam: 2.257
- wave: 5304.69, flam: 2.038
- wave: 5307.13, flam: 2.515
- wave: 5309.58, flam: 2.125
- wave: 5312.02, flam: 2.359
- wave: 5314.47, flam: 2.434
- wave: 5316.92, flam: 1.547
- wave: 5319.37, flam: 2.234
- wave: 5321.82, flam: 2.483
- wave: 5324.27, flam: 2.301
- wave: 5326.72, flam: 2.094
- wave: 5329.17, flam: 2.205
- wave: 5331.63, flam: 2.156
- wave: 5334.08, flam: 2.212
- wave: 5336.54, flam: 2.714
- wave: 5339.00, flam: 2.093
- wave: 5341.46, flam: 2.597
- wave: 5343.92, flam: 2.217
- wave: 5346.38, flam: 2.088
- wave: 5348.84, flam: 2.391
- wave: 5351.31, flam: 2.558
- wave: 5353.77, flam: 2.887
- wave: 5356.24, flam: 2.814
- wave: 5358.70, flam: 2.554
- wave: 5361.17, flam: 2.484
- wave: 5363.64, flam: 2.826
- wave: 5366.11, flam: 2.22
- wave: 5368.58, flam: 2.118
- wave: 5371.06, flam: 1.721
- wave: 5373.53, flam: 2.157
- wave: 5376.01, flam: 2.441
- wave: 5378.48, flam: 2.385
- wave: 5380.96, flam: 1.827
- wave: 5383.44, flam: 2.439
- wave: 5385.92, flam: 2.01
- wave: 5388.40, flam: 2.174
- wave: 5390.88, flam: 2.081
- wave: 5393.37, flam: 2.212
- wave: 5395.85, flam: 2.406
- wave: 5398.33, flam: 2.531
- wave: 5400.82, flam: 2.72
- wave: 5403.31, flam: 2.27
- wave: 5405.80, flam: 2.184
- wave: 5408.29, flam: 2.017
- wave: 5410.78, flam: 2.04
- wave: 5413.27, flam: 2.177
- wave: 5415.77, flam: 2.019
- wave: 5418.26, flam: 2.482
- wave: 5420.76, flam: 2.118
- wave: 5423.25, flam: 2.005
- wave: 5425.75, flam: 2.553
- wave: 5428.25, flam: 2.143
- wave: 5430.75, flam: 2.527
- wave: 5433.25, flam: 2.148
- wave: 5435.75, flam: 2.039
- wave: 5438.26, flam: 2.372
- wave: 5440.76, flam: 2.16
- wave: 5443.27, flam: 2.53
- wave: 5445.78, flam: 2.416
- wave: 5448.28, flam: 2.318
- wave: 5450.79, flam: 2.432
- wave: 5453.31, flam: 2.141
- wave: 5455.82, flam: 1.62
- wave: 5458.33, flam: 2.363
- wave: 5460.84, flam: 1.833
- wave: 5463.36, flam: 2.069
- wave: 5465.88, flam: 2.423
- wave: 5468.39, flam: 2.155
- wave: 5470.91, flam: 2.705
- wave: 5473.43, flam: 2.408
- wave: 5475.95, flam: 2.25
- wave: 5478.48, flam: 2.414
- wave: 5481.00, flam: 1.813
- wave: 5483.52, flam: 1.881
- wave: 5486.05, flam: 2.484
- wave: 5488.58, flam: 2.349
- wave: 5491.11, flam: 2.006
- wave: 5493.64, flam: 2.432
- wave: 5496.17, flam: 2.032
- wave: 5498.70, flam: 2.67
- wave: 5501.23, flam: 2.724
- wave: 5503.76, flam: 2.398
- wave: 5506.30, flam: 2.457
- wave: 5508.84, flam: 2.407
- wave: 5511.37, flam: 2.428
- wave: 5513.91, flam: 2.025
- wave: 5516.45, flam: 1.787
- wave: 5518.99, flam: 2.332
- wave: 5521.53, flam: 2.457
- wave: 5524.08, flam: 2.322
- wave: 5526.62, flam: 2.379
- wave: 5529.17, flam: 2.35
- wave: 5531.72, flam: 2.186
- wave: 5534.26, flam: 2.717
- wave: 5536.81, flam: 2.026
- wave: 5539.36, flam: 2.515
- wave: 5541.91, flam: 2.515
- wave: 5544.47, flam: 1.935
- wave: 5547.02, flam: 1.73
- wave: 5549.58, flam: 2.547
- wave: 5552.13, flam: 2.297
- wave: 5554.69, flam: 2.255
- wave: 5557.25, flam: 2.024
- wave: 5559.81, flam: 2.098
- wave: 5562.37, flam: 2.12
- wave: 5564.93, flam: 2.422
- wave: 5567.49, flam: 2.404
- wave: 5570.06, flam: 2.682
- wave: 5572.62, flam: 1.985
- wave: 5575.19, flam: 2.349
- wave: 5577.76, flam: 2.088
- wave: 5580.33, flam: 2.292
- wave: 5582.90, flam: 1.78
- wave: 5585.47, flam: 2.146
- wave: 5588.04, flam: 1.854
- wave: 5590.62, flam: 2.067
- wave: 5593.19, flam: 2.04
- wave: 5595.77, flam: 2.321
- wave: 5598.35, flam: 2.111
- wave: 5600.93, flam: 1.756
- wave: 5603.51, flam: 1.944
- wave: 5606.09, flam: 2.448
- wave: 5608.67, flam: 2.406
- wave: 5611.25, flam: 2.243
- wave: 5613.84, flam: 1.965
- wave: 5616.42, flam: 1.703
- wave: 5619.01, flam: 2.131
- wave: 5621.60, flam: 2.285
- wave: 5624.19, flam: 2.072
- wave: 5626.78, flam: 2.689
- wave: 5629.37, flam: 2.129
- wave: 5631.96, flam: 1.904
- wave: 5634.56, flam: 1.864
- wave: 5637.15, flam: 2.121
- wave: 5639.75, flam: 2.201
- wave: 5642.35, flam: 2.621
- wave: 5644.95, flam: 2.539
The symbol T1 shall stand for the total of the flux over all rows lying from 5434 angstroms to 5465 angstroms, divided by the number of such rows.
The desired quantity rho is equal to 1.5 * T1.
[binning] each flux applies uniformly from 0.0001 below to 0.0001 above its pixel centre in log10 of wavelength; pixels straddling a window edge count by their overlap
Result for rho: 3.29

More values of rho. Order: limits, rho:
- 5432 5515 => 3.40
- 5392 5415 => 3.43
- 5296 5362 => 3.49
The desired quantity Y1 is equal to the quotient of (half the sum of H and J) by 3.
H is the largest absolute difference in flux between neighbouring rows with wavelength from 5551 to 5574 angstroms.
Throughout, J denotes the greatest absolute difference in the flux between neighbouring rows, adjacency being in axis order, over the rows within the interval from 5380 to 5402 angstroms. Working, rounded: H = 0.70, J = 0.61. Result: 0.218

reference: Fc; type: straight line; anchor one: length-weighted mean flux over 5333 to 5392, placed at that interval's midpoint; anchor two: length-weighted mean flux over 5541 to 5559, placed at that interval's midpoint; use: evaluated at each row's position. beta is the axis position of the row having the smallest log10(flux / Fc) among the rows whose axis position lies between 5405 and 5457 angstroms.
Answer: 5455.82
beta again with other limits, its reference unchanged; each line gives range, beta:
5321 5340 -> 5326.72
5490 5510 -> 5491.11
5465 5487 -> 5481.00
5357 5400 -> 5371.06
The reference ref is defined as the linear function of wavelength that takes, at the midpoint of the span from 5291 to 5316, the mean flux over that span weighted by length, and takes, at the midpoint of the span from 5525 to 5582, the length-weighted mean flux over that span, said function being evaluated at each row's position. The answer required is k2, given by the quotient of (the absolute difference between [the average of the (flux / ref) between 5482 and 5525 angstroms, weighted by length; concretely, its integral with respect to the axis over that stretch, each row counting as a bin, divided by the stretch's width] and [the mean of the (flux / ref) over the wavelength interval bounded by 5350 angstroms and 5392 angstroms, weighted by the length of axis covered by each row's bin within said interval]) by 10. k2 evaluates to 0.0021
